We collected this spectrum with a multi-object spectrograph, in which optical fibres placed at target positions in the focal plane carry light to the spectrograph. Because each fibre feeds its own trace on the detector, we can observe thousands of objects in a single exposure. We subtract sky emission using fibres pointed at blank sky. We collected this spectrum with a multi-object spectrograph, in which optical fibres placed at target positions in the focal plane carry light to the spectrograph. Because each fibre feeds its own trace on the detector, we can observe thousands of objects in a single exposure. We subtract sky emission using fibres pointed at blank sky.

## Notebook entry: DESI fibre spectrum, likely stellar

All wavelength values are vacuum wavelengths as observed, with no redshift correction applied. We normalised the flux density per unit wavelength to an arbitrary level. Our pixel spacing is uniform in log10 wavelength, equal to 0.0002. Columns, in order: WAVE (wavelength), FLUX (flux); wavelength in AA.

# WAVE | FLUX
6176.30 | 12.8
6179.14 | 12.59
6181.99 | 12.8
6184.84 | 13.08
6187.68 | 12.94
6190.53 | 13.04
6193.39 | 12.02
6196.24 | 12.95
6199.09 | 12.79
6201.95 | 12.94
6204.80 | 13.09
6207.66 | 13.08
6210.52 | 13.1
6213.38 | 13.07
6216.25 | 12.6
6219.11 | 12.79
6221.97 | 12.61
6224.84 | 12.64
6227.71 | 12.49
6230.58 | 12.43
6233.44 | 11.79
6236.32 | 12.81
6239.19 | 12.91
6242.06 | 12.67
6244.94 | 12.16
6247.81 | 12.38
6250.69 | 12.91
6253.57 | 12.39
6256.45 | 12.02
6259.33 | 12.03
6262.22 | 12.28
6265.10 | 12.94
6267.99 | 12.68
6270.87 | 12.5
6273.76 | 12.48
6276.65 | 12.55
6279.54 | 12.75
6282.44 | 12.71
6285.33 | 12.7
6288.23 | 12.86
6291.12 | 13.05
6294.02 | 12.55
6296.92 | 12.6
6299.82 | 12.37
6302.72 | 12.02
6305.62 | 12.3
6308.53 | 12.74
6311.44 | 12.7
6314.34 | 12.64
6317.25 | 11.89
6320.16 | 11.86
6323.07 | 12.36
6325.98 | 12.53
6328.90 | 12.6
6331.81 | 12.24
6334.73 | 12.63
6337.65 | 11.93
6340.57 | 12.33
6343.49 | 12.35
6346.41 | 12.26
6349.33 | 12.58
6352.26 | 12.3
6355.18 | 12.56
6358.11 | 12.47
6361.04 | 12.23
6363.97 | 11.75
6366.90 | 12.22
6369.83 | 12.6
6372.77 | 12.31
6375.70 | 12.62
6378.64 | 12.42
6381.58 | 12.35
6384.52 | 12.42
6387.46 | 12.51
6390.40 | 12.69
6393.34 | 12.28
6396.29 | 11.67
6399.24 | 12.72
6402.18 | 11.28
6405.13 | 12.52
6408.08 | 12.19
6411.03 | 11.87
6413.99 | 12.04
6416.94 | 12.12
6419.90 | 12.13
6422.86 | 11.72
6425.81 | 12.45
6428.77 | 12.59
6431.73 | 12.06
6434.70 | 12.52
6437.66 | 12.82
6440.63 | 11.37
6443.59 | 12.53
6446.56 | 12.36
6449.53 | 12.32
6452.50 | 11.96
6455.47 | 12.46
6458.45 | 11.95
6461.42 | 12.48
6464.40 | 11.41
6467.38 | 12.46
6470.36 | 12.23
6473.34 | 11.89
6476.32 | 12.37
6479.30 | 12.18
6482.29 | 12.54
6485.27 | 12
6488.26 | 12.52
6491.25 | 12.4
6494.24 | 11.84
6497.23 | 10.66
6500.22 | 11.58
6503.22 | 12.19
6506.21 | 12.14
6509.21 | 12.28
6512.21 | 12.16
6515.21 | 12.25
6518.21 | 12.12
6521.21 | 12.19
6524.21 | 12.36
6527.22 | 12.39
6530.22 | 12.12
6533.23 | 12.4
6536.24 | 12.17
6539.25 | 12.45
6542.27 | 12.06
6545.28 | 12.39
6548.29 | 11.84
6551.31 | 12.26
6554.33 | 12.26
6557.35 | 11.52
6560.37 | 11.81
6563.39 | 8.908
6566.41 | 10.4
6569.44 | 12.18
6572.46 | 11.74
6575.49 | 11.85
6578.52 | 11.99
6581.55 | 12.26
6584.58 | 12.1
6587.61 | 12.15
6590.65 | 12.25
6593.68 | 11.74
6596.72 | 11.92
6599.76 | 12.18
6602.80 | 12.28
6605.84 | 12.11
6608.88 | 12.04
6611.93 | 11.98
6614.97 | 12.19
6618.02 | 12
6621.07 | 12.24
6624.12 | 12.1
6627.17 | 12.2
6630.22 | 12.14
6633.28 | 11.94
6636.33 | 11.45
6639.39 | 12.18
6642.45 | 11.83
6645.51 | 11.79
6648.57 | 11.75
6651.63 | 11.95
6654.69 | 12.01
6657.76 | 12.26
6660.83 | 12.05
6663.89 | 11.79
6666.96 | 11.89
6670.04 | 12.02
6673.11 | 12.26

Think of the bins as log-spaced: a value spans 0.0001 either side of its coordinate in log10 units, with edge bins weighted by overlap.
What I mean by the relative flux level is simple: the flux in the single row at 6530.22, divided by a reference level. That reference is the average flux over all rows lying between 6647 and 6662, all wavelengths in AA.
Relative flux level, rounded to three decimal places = 1.010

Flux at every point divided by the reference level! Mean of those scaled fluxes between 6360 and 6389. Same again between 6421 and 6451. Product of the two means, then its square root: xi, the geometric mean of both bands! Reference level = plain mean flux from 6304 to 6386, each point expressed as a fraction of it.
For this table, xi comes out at 1.00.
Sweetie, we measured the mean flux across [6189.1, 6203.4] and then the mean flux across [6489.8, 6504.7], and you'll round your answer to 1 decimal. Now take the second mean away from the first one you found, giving 1.0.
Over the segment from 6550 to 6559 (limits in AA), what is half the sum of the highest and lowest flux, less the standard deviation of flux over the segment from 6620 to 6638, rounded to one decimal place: 11.6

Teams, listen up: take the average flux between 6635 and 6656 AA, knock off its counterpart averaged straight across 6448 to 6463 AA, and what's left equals -0.4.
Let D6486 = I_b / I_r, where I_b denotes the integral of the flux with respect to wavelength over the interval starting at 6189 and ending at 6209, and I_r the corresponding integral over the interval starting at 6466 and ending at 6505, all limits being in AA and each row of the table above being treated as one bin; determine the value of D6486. 0.55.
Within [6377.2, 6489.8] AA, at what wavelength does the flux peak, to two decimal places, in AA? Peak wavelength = 6437.66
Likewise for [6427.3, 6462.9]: 6437.66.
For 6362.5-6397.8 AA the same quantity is 6390.40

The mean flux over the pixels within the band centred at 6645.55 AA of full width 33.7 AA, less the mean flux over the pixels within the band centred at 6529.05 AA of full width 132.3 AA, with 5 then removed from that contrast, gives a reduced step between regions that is -5.04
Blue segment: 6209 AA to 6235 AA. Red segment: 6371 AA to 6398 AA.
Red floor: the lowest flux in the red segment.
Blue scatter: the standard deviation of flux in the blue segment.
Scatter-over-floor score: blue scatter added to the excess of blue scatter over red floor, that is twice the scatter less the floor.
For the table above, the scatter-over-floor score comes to -10.9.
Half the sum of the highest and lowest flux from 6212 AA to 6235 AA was 12.4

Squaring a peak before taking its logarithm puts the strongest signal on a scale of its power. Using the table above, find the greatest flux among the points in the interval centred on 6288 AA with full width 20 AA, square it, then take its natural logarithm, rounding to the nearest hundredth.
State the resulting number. 5.14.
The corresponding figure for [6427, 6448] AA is 5.10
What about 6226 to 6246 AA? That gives 5.12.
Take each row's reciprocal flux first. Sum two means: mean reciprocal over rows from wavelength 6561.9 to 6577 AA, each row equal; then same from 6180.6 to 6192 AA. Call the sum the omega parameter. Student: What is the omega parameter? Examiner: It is 0.169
